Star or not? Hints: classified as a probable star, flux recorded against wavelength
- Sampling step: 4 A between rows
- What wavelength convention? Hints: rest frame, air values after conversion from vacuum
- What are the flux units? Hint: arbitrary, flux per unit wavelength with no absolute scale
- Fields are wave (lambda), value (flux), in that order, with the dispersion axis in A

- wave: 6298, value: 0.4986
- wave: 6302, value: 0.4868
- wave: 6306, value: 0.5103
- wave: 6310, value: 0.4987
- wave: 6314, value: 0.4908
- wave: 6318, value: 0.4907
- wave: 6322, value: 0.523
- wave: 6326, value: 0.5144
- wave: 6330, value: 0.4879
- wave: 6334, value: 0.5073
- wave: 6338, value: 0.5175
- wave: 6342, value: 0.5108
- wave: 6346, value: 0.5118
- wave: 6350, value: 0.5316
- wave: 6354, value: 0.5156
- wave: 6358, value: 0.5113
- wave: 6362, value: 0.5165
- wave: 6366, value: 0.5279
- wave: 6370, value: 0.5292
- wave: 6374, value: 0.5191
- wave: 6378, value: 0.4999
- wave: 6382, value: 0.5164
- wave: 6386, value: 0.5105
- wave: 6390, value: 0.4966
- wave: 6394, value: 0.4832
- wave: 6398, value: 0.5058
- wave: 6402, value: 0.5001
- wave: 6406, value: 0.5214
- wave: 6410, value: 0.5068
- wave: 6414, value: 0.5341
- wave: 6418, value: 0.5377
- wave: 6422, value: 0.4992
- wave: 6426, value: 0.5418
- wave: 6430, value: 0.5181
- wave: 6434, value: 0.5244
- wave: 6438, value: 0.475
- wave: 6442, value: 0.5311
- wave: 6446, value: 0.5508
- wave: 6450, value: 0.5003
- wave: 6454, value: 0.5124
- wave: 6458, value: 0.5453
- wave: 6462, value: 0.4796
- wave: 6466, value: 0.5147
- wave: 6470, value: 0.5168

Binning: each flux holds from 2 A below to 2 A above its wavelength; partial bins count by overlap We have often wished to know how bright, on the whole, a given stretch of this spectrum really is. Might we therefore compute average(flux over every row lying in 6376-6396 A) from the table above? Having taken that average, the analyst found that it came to 0.5013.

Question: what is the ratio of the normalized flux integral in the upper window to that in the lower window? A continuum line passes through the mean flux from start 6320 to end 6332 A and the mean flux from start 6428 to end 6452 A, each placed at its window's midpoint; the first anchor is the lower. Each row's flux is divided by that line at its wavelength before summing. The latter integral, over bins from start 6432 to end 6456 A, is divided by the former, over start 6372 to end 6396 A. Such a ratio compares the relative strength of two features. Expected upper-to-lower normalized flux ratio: 1.01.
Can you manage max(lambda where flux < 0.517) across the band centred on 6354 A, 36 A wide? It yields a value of 6362 A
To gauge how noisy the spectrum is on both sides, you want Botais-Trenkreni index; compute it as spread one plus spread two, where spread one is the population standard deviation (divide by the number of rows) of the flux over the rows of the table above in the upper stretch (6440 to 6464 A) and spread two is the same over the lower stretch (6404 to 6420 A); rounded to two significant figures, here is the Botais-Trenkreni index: 0.037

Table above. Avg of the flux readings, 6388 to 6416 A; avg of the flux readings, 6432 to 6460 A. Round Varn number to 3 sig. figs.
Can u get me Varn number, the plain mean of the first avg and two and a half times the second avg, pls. 0.903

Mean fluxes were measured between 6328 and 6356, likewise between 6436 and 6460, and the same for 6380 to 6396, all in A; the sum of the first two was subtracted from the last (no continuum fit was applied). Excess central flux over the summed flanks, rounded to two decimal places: -0.53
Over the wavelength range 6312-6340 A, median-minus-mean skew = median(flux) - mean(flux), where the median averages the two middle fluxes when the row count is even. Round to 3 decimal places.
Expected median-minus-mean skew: 0.003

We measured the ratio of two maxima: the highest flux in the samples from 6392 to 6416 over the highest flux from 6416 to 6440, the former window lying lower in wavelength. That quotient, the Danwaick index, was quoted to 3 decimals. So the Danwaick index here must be 0.986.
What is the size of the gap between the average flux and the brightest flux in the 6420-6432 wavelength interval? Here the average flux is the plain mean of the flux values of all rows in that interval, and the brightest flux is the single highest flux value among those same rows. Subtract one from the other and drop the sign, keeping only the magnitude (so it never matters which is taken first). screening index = 0.022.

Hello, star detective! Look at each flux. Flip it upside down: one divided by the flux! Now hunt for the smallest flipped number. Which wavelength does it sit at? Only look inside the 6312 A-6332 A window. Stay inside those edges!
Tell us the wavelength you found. 6322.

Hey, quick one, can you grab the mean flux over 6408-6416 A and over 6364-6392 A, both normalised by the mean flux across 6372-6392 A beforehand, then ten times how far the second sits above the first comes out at -0.12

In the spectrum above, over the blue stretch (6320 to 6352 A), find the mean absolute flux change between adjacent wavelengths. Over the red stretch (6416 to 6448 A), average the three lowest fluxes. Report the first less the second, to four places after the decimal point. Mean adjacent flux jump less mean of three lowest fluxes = -0.4843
